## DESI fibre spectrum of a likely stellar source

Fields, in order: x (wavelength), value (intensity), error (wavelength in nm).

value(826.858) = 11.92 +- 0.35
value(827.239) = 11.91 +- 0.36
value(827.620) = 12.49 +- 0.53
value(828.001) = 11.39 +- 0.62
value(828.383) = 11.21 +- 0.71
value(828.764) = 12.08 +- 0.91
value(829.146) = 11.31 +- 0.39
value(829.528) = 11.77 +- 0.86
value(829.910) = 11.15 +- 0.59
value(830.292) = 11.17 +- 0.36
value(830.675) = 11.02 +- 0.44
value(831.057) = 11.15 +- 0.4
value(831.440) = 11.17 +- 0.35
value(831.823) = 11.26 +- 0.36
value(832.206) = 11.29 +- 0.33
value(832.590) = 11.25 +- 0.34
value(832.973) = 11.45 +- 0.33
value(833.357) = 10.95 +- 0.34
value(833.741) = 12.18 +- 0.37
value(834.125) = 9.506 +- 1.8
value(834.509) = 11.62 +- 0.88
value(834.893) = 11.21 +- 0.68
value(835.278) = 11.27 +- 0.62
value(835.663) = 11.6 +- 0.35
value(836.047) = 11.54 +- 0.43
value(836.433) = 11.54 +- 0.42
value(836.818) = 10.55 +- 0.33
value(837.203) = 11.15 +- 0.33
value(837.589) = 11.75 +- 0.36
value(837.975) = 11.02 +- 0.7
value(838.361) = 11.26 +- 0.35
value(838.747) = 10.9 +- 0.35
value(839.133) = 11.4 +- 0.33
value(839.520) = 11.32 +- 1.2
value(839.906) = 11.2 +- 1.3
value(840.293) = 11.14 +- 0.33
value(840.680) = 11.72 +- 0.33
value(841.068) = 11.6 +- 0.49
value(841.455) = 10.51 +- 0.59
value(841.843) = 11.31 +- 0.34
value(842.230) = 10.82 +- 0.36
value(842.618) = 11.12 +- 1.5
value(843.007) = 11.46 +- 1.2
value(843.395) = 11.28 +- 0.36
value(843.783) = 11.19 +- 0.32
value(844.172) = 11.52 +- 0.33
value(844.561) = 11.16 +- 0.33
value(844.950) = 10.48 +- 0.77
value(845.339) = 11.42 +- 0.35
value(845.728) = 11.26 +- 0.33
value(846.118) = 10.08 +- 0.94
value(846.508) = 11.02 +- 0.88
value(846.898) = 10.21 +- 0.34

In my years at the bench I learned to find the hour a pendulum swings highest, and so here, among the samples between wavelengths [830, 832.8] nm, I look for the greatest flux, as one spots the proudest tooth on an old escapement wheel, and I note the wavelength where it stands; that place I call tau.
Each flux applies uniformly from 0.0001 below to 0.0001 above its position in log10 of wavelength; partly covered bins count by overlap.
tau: 832.206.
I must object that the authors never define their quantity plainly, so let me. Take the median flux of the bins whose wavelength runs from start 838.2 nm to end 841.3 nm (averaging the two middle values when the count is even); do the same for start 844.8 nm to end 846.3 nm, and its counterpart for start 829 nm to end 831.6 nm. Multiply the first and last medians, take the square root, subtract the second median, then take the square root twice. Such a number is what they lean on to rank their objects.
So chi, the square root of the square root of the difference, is 0.77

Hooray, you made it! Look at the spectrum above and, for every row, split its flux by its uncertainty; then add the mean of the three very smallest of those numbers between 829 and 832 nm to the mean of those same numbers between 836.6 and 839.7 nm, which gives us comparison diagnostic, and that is 47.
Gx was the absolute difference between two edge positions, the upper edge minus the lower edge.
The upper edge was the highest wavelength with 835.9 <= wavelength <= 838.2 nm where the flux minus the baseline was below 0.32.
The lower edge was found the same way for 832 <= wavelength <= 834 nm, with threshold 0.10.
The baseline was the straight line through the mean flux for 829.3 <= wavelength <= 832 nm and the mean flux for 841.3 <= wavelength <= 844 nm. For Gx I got 4.62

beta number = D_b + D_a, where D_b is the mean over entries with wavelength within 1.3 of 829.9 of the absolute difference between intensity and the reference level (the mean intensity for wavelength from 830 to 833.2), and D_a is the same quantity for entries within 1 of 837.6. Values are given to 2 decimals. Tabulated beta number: 0.57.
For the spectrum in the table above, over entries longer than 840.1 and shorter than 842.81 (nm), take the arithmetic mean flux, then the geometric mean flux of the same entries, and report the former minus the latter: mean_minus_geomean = 0.0069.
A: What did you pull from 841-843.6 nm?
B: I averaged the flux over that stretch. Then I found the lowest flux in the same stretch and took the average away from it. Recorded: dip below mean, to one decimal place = -0.6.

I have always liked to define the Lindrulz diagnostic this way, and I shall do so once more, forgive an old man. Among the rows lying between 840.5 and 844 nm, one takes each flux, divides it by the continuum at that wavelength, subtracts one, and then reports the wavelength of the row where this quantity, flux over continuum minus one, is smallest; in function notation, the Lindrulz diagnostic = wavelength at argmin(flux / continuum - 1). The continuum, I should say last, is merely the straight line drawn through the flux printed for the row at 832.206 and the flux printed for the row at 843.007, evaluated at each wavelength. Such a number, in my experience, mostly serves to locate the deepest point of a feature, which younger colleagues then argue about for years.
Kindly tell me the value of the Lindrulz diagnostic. 841.455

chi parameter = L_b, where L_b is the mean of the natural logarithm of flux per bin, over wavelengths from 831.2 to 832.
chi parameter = 2.42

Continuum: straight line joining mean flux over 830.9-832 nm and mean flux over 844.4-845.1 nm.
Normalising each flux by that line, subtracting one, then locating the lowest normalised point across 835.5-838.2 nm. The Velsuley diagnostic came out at 836.818 nm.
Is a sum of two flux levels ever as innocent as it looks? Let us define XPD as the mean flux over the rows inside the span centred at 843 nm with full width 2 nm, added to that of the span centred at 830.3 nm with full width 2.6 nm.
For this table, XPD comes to 22.4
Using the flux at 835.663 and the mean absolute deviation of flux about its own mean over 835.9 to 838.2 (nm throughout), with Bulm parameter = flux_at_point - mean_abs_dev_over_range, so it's 11.2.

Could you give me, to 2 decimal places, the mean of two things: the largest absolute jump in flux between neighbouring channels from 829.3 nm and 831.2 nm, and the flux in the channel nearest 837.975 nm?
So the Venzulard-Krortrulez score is 5.82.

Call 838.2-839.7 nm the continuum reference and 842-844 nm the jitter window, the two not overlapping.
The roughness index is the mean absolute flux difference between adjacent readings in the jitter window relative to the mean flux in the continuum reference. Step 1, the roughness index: 0.02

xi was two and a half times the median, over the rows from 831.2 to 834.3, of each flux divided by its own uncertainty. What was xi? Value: 81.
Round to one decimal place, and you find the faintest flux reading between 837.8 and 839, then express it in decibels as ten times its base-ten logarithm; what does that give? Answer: 10.4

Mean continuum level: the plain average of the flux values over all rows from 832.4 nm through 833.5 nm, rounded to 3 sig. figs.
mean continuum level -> 11.2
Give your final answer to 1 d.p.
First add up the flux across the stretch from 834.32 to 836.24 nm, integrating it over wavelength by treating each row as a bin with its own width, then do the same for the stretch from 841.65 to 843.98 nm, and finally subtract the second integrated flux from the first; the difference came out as -4.1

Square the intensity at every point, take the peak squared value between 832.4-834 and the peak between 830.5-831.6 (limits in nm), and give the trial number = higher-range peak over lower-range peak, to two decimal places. 1.19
